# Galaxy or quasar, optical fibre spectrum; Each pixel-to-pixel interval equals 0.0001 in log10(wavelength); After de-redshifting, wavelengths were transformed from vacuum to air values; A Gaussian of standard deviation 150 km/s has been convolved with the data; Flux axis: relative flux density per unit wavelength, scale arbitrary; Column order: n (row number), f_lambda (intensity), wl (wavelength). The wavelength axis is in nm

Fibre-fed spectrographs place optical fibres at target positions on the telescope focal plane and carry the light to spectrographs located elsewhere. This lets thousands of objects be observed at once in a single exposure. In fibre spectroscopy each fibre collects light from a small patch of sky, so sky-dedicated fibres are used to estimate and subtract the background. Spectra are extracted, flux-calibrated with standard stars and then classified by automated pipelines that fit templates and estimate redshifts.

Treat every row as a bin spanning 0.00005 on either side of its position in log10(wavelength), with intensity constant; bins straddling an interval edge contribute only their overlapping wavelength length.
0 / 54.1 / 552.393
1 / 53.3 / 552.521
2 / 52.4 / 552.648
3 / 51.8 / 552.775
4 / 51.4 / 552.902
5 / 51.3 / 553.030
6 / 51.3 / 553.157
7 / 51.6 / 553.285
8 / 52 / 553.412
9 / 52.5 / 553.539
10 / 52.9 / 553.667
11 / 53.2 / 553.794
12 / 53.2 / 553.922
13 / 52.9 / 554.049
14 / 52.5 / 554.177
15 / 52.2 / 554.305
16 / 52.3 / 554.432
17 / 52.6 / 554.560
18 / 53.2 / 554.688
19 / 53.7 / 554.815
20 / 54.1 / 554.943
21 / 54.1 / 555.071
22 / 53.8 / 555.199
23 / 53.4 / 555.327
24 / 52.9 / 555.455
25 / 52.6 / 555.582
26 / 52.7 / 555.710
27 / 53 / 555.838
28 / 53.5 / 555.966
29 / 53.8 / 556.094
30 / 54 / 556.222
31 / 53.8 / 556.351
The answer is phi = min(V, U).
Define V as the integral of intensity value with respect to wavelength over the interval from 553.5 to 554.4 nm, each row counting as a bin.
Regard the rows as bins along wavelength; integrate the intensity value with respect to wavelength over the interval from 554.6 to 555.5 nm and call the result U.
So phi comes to 47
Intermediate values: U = 48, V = 47.5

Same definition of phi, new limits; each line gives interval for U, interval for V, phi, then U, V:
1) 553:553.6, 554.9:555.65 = 31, 31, 40.1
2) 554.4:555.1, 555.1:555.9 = 37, 37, 42.5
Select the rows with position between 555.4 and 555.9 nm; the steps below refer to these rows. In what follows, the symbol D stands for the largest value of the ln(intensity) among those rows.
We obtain 3.97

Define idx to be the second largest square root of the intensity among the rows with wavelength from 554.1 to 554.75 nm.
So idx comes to 7.25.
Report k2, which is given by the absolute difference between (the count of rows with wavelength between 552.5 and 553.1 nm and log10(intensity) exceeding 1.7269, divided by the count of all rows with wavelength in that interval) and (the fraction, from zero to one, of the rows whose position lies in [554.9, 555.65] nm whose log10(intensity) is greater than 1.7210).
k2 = 0.8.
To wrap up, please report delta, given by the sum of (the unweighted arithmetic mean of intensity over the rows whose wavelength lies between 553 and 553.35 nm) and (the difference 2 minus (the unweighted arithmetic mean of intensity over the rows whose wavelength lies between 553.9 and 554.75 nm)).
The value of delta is 0.7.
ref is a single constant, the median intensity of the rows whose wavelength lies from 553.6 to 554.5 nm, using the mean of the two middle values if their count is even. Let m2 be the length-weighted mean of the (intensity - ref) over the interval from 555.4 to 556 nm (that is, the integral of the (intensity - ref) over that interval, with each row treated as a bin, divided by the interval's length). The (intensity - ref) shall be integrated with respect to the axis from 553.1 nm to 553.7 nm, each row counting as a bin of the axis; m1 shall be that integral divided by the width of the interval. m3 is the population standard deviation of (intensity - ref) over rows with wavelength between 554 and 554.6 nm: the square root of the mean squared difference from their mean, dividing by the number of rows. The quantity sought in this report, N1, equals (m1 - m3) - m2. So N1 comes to -1.1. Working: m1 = -0.9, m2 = 0.0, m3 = 0.24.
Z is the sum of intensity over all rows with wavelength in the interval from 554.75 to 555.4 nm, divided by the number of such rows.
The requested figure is 53.8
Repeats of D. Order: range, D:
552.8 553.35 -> 3.94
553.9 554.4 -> 3.97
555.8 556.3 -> 3.99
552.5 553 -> 3.98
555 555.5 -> 3.99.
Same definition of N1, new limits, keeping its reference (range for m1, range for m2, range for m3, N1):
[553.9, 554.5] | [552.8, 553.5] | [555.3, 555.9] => 0.7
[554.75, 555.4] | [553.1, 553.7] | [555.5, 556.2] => 1.3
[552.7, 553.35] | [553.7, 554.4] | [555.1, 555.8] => -1.7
